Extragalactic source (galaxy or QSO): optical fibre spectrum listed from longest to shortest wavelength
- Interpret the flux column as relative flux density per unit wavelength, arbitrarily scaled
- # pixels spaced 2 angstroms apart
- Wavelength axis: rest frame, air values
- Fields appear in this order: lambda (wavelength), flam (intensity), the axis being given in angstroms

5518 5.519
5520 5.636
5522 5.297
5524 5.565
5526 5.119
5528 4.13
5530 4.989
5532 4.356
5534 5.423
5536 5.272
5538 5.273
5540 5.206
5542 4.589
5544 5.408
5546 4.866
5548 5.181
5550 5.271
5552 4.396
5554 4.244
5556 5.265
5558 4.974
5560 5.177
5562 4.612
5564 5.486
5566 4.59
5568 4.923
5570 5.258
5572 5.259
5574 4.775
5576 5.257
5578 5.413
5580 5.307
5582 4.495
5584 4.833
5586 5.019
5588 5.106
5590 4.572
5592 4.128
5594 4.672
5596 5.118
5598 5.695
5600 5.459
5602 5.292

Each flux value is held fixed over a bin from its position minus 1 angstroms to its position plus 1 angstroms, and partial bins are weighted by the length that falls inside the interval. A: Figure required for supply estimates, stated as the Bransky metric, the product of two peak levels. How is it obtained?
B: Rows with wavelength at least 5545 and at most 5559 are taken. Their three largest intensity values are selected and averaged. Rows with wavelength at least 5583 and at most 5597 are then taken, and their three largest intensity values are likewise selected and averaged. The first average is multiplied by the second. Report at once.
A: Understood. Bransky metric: 26.6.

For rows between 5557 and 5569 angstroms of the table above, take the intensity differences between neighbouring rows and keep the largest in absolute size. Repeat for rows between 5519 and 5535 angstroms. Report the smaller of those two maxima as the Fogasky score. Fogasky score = 0.90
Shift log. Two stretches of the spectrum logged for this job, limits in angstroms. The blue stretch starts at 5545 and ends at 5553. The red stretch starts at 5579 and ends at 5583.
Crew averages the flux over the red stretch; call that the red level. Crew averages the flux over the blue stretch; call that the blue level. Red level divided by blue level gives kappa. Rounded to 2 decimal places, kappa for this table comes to 0.99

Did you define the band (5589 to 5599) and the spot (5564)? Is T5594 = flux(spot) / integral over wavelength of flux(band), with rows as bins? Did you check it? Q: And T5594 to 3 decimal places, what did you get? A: 0.113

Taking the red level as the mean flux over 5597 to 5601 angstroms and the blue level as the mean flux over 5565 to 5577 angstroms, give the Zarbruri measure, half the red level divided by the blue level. 0.56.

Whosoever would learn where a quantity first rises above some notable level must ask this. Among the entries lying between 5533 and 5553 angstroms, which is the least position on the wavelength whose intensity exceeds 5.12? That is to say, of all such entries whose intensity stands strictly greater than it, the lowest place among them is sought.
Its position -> 5534 angstroms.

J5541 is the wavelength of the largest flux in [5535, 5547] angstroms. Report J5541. 5544 angstroms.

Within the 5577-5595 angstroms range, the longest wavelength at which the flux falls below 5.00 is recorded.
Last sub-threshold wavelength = 5594 angstroms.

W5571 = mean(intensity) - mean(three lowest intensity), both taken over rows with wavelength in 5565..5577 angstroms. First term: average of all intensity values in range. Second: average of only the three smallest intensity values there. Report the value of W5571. 0.25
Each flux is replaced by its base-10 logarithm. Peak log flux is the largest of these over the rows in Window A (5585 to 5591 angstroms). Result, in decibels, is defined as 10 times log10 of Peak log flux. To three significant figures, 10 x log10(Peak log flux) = -1.50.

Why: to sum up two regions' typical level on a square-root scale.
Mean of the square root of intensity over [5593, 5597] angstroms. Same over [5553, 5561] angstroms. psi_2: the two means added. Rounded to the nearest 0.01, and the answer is 4.43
